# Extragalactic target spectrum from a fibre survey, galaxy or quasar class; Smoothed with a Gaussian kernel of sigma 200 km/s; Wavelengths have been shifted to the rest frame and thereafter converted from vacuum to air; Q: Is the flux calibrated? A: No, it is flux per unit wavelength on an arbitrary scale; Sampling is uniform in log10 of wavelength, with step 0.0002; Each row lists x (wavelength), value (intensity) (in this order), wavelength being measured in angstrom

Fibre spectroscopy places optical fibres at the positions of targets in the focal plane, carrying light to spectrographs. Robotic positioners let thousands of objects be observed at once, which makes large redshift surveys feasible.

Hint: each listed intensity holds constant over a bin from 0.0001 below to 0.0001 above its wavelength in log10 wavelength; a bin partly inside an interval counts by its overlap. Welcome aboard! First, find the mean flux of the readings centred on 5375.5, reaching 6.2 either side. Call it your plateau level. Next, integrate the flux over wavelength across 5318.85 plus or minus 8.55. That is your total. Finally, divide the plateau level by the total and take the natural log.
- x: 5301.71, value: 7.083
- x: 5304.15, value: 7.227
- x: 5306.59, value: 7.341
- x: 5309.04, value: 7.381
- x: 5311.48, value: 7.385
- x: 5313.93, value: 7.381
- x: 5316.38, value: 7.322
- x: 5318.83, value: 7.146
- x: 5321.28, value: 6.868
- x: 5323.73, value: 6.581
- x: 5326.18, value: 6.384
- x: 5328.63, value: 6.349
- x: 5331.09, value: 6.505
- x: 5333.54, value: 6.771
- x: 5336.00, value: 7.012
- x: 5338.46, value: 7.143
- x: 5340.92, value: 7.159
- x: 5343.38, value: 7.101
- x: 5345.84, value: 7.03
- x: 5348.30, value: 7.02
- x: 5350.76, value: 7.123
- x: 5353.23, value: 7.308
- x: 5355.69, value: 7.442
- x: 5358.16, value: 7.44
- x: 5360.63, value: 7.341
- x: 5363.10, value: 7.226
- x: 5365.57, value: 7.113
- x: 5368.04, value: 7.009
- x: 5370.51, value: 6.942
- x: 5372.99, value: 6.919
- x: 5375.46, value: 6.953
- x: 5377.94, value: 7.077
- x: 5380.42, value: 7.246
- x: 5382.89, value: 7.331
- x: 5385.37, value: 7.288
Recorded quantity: -2.8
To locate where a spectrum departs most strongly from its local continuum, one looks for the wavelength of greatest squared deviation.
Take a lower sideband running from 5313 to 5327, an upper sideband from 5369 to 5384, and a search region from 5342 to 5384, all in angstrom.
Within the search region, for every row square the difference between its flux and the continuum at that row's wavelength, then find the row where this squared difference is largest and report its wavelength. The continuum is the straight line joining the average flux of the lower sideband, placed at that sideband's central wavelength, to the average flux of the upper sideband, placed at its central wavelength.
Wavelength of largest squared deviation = 5355.69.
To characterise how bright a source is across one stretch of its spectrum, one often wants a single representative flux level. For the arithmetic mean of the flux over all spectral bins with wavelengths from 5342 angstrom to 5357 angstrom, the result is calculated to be 7.17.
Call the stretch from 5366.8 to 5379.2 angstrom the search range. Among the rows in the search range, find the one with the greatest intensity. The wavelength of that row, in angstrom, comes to 5377.94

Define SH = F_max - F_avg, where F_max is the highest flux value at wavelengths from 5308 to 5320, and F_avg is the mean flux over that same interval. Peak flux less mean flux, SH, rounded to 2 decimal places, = 0.06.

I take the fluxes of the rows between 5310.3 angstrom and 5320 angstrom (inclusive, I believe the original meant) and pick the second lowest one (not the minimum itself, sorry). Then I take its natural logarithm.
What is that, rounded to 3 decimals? 1.991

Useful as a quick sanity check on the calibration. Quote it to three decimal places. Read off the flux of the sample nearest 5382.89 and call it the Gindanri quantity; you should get 7.331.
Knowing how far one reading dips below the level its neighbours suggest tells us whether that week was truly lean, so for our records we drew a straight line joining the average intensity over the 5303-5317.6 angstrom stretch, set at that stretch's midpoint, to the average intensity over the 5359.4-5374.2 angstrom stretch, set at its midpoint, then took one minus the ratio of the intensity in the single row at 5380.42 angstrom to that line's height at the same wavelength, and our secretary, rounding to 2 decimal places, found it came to -0.03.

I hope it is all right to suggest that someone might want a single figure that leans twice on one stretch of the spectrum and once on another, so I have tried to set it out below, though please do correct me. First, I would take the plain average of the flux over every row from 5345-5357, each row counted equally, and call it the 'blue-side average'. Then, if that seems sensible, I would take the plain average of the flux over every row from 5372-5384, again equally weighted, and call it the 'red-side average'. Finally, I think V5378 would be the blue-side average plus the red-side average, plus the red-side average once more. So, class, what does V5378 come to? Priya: 21.4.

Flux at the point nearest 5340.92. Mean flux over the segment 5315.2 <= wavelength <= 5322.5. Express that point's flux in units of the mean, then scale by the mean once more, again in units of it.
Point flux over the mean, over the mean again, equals 0.142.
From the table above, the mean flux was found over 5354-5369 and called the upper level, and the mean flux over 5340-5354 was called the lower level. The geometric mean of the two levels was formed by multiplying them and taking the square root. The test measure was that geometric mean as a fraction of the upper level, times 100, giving 99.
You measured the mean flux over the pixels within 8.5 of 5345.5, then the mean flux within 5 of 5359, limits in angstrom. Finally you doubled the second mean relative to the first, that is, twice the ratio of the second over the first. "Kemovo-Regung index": 2.07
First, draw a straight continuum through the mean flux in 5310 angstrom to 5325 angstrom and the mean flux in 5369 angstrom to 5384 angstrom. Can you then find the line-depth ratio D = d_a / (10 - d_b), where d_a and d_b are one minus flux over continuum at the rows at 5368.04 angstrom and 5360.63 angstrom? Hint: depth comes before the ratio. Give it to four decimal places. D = 0.0010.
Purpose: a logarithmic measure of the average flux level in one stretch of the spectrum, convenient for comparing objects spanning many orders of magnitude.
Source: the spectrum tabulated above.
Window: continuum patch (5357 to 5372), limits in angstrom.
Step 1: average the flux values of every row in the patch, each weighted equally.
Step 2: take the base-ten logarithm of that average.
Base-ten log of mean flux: 0.856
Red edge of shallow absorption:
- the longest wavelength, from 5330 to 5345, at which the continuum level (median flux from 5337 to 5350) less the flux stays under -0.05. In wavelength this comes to 5340.92 angstrom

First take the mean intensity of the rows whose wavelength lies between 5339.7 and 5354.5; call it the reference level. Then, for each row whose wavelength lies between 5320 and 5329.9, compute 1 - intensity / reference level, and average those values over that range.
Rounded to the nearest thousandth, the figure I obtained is 0.081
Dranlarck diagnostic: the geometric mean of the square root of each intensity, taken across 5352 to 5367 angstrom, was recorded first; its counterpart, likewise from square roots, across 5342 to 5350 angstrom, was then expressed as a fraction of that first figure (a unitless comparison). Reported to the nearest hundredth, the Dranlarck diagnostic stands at 0.98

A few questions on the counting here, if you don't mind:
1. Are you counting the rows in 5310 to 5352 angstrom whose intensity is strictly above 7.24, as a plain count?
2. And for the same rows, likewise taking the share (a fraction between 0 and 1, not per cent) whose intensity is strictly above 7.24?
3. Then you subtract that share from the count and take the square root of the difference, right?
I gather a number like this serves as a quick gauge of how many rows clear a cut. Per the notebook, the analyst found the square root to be 1.7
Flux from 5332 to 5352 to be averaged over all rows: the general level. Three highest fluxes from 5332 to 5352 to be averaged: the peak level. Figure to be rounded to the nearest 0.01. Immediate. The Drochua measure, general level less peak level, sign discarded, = 0.10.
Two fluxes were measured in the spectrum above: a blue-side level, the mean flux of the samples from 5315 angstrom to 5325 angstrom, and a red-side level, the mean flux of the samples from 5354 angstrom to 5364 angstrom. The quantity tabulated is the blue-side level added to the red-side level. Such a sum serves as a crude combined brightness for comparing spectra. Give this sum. 14.3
